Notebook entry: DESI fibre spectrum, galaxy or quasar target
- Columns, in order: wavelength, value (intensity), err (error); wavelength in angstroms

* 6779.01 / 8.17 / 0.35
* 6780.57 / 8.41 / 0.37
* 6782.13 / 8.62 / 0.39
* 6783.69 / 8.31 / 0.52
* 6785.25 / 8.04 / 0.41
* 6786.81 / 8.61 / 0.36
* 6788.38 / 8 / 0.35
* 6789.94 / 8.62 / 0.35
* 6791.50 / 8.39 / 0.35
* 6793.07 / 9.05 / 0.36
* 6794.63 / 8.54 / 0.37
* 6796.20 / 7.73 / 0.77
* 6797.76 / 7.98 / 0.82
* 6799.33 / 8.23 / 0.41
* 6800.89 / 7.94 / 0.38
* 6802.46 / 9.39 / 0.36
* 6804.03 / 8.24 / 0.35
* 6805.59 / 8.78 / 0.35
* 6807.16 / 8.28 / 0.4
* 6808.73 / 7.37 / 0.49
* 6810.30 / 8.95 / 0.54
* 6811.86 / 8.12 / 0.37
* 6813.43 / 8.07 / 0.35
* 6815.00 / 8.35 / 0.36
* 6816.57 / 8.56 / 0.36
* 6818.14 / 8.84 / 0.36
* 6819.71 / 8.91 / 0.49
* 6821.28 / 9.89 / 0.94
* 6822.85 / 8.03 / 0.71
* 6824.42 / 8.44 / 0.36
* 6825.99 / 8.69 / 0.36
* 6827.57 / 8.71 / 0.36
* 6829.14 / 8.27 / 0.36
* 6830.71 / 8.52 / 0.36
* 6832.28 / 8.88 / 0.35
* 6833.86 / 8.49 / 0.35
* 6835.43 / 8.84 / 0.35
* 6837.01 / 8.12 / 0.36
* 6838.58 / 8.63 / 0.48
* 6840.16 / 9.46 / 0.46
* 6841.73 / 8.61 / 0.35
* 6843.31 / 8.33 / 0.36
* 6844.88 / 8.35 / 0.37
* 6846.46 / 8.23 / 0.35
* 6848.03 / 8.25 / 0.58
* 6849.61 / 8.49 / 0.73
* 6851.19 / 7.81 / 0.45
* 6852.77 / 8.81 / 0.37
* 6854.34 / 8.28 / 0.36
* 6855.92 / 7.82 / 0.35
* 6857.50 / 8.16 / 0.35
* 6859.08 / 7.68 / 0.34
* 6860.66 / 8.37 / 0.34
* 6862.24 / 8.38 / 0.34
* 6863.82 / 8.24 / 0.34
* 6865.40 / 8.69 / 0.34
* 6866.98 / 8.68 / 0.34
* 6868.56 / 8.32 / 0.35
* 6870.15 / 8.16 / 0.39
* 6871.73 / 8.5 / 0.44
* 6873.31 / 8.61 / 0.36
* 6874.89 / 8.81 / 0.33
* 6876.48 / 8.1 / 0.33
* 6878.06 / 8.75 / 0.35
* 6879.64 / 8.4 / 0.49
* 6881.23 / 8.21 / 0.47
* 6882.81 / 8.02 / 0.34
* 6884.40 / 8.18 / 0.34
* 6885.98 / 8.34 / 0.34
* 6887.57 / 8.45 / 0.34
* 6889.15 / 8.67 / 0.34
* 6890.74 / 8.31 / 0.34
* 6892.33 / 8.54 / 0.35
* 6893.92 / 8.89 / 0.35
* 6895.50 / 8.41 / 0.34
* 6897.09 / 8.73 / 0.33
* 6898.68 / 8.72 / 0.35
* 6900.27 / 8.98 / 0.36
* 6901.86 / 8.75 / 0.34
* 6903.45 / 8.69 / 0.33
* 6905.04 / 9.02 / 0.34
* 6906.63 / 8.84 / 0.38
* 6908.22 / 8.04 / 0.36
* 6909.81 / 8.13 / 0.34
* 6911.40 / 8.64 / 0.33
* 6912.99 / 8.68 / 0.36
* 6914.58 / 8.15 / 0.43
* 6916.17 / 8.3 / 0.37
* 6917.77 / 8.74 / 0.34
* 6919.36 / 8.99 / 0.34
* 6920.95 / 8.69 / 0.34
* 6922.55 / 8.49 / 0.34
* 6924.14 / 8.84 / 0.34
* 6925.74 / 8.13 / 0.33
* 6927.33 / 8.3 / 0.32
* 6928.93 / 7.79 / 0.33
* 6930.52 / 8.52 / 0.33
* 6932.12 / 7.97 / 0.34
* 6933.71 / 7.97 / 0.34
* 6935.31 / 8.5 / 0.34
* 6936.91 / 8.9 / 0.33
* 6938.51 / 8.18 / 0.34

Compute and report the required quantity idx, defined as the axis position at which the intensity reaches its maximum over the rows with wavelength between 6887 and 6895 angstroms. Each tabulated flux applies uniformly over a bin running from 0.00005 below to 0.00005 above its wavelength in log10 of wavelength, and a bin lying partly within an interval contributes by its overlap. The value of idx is 6893.92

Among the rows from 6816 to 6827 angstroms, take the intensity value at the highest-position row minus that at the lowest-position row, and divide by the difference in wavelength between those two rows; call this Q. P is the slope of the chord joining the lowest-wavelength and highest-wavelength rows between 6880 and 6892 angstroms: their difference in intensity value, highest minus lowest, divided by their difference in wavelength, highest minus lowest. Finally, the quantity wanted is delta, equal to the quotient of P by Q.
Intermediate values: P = 0.01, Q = 0.014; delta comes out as 0.8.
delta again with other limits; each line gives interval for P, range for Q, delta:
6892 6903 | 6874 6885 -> -0.3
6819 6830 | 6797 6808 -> -2.1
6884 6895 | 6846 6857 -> -1.7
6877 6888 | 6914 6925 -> -0.4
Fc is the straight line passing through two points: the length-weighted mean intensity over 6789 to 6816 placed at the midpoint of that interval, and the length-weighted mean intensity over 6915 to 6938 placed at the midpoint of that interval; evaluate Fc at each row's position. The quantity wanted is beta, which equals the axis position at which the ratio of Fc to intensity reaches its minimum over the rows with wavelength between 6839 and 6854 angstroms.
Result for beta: 6840.16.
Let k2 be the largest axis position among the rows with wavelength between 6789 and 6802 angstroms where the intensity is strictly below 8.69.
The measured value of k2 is 6800.89 angstroms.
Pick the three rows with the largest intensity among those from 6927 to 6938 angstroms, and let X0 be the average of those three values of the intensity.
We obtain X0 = 8.64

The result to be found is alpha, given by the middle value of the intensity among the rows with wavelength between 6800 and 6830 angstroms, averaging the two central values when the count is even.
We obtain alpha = 8.44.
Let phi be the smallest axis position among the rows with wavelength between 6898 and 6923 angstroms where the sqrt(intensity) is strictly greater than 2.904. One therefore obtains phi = 6898.68 angstroms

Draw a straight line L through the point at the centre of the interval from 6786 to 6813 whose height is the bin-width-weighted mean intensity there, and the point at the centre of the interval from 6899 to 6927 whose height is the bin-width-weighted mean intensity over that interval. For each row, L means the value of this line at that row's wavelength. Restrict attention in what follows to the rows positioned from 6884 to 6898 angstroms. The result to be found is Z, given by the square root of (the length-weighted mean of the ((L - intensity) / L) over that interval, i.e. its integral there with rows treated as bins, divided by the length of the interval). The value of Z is 0.063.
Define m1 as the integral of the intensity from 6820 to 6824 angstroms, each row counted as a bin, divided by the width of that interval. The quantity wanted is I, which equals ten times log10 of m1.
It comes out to 9.50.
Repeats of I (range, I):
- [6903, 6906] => 9.48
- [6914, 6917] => 9.15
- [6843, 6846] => 9.21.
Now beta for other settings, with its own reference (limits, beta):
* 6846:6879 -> 6852.77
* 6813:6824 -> 6821.28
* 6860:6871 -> 6865.40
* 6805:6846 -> 6821.28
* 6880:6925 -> 6905.04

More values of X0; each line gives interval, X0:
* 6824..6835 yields 8.76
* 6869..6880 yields 8.72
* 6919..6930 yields 8.84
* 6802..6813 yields 9.04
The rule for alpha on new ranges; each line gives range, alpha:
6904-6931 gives 8.52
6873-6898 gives 8.43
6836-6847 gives 8.35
